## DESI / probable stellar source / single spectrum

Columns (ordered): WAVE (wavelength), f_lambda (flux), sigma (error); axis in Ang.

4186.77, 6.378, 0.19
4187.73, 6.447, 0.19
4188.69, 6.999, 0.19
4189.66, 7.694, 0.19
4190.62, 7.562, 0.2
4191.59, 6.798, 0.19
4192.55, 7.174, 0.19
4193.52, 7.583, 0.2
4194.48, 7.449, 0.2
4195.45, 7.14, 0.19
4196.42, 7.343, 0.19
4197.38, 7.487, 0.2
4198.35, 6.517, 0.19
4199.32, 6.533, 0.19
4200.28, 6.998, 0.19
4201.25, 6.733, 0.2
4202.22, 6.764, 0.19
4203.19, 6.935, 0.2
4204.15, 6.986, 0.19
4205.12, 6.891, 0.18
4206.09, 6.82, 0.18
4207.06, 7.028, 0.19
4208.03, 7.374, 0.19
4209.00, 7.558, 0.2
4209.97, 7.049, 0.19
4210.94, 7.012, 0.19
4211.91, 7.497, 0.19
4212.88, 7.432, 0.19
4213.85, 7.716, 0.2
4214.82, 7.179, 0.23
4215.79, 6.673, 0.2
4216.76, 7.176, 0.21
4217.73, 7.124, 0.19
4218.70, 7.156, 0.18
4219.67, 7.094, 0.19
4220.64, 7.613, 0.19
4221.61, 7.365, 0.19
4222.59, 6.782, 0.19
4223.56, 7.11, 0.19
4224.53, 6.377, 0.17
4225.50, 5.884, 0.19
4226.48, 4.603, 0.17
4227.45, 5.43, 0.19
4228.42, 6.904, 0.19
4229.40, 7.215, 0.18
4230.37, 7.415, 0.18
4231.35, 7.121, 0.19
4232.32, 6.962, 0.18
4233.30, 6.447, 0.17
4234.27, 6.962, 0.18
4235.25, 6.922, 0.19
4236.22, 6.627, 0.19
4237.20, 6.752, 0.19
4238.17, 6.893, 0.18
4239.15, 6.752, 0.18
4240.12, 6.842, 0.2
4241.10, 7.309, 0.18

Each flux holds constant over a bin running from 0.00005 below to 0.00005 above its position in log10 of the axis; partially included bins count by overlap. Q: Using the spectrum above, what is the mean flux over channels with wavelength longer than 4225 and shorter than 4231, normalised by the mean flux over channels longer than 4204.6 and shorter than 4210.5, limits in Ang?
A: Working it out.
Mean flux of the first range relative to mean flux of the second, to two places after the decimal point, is 0.88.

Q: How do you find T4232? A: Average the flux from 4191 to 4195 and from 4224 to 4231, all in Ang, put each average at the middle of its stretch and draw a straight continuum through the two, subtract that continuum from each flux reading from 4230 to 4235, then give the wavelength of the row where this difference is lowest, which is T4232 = 4233.30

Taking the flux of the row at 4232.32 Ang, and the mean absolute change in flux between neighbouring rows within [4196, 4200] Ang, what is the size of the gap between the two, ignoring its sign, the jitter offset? 6.6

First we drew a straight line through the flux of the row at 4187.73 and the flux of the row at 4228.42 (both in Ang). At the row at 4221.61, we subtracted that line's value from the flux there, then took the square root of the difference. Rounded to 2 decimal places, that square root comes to 0.73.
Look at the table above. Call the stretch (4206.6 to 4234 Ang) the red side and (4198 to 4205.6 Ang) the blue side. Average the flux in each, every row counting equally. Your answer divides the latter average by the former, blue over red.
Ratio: 0.98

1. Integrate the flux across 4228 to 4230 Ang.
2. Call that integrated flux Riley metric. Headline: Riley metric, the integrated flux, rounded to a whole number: 14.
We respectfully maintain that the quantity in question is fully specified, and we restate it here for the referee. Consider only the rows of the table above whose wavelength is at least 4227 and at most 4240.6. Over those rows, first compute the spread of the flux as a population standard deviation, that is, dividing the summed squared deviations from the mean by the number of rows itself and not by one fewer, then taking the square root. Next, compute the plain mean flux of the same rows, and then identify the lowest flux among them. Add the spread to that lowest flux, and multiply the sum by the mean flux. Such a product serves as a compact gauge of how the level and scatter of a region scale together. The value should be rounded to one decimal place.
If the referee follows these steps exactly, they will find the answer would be 40.0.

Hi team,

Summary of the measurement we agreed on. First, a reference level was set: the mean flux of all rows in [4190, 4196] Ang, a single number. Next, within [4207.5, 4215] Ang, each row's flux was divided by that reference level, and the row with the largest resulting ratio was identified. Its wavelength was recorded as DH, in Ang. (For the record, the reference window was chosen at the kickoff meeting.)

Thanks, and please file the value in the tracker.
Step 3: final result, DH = 4213.85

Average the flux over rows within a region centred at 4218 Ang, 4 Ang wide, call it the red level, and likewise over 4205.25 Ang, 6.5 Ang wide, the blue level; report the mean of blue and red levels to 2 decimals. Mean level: 7.05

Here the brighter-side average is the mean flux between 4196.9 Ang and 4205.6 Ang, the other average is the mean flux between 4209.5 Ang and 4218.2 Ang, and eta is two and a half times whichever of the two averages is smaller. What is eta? 17.2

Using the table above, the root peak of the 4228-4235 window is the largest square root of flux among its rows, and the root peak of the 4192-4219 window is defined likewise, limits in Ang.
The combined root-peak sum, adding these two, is 5.50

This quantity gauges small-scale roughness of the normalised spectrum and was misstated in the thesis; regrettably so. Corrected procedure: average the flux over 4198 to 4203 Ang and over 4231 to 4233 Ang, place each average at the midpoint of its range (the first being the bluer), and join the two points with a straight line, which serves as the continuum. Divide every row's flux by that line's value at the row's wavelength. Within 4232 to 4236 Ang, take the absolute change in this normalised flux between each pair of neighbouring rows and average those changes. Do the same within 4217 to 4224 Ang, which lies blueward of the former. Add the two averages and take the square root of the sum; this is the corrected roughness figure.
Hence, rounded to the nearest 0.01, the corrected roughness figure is 0.31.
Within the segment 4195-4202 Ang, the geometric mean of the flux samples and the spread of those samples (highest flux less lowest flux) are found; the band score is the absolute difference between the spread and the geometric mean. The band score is 5.99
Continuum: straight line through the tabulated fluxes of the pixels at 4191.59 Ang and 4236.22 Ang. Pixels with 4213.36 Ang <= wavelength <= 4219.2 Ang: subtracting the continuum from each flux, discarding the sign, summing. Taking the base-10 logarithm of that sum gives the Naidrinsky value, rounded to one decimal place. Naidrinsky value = 0.5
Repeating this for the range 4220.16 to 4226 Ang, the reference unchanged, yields 0.5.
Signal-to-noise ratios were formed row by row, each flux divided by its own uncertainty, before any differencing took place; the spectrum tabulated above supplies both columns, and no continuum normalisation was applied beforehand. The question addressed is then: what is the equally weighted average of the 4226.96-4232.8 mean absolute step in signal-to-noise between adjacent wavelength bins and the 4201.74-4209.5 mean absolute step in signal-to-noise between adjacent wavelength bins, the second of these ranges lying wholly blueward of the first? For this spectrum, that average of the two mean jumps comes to 2.4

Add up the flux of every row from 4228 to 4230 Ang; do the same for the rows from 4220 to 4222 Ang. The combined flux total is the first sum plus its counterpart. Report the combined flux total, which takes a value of 29.1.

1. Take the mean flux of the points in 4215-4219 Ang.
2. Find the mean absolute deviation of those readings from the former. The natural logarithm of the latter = -1.72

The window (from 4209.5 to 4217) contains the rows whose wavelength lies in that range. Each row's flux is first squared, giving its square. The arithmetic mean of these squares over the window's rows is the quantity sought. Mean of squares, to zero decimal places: 52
